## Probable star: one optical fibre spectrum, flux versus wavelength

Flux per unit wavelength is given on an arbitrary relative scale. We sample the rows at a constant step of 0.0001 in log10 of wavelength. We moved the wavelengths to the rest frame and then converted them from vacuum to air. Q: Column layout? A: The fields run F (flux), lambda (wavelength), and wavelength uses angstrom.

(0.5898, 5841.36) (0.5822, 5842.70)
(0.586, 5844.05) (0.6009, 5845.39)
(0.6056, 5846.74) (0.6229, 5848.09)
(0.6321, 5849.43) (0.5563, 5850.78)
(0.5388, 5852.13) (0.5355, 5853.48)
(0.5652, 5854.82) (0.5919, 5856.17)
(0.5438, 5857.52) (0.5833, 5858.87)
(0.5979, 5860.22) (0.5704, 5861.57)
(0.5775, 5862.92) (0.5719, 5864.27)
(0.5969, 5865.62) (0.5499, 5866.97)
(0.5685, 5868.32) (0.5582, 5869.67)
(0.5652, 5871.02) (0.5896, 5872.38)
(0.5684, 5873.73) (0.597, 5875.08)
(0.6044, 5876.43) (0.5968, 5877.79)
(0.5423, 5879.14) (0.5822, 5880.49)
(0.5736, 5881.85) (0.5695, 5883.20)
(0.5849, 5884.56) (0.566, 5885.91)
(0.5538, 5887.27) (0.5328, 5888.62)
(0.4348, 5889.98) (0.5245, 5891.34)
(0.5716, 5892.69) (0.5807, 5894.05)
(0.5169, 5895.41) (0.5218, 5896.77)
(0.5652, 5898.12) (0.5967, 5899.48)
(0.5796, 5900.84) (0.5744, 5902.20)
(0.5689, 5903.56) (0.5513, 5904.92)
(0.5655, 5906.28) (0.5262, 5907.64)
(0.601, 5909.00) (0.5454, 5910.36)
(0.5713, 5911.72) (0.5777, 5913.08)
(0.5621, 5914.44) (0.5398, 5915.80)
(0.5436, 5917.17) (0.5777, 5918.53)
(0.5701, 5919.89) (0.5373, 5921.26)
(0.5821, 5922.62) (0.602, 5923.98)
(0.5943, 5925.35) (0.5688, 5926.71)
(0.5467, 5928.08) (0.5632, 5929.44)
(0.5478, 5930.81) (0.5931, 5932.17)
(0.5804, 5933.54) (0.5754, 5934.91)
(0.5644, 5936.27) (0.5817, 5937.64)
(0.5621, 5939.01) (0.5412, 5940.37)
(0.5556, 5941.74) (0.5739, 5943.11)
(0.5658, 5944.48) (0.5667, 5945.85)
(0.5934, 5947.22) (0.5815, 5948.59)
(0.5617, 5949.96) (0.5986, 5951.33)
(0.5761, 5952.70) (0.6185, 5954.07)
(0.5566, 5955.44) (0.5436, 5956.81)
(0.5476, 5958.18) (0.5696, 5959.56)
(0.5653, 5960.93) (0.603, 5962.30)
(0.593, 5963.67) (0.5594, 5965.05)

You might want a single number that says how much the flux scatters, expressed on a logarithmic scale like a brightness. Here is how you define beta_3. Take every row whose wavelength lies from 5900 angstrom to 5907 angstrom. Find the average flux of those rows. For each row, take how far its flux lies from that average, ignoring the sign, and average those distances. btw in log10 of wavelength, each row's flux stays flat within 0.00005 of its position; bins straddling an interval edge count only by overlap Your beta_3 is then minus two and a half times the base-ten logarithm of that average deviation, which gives 5.29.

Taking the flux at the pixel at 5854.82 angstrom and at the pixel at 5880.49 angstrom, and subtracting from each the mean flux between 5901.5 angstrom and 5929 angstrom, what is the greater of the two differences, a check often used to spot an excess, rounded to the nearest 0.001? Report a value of 0.017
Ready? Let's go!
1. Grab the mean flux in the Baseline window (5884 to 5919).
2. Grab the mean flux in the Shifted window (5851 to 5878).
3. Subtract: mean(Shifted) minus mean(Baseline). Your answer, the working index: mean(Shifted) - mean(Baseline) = 0.018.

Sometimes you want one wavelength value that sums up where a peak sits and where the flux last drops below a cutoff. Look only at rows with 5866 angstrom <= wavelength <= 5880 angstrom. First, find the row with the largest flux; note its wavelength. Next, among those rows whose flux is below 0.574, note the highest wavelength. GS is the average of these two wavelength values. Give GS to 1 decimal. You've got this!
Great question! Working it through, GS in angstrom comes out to 5877.8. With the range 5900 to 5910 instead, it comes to 5908.3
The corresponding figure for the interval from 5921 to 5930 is 5926.7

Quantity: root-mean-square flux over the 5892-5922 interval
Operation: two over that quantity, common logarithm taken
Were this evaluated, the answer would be 0.552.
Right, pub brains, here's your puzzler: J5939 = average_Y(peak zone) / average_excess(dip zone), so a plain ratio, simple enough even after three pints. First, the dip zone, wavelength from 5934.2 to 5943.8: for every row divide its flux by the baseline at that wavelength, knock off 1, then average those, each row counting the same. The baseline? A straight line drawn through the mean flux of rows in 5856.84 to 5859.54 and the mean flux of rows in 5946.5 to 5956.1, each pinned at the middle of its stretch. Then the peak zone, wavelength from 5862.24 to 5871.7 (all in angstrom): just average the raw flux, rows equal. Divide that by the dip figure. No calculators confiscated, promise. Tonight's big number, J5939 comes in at -20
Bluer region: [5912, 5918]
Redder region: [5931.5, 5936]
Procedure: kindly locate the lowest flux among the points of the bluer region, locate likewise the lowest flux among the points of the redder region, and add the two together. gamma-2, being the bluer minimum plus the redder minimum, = 1.12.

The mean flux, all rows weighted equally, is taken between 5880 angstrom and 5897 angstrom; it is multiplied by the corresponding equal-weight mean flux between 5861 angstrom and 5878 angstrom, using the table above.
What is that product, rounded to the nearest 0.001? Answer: 0.316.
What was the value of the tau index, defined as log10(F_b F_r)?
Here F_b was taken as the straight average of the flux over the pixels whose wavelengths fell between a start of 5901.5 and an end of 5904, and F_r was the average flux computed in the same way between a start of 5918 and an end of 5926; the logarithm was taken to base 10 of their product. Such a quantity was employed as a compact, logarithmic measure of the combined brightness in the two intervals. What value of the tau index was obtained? -0.482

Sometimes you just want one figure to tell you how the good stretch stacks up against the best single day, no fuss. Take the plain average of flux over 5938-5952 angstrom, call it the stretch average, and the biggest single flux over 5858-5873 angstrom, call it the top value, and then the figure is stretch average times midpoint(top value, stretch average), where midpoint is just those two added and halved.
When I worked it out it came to 0.333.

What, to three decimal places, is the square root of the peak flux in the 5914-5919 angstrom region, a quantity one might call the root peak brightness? 0.760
